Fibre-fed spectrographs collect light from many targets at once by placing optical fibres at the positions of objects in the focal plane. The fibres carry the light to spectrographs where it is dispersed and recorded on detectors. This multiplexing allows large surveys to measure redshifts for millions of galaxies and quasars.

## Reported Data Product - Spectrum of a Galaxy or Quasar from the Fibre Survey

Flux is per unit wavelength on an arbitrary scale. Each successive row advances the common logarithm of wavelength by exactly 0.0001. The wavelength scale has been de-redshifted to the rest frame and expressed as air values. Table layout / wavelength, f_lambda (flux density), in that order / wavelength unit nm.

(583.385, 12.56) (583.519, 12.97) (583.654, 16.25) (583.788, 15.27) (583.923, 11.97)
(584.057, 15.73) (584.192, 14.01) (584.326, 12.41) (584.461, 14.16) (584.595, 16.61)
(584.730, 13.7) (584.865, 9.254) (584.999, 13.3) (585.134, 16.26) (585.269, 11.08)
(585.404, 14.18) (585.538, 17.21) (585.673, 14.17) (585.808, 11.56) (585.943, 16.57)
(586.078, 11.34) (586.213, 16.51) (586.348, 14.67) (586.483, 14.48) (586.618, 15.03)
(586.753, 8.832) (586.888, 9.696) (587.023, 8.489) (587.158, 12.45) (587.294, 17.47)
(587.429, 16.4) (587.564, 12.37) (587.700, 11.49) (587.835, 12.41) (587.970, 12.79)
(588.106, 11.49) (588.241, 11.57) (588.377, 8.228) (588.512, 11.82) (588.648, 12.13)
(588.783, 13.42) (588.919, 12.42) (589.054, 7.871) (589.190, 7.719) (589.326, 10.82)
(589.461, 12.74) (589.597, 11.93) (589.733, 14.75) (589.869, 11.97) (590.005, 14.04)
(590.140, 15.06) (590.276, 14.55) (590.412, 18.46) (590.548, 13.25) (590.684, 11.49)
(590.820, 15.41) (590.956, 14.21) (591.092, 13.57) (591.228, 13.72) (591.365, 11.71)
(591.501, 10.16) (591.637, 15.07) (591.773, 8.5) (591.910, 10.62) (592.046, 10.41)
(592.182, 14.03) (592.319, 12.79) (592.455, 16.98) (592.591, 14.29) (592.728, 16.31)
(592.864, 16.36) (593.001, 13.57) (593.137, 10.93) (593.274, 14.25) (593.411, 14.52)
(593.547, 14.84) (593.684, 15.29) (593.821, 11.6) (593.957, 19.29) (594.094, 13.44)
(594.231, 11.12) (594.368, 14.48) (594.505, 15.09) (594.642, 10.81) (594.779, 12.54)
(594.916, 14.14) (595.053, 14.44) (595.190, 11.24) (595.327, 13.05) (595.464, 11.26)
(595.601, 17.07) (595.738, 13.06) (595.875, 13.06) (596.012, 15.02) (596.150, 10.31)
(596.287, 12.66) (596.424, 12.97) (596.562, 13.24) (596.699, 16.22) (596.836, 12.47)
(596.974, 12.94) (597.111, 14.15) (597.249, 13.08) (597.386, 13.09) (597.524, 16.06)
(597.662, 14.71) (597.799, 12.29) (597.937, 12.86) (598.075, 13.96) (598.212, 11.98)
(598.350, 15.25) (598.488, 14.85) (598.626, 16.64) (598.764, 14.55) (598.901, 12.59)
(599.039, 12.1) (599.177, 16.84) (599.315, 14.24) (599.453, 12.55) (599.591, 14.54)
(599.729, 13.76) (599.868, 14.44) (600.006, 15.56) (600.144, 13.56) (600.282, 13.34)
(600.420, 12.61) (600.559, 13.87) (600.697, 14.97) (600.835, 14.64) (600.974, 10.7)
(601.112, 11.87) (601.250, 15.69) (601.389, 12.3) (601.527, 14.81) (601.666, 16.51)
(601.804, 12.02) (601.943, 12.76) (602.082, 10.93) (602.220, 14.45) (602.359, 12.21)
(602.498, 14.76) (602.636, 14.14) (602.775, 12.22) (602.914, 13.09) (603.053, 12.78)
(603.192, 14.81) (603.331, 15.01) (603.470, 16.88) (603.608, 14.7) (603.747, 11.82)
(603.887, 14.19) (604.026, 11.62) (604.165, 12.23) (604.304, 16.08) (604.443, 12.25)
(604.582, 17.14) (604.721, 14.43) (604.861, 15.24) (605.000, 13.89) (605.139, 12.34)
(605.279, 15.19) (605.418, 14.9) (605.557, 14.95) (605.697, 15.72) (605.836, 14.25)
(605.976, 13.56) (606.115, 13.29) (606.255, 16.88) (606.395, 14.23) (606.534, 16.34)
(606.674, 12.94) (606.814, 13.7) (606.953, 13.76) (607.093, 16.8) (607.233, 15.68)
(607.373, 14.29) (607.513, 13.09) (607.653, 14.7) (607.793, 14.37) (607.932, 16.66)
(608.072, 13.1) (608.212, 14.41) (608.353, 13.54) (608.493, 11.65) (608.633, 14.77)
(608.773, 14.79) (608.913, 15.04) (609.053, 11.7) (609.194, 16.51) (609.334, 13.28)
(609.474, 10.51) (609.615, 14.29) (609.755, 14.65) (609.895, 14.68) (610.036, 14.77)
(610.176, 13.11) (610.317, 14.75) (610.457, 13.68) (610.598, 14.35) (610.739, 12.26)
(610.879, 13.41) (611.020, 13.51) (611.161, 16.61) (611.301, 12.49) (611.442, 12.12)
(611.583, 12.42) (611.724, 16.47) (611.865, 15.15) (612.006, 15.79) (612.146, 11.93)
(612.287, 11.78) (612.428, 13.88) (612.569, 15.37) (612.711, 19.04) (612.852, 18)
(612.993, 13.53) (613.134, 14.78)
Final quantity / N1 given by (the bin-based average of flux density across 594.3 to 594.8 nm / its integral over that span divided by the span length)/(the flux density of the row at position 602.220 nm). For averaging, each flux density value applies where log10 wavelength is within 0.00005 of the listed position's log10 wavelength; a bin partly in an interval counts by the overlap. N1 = 0.9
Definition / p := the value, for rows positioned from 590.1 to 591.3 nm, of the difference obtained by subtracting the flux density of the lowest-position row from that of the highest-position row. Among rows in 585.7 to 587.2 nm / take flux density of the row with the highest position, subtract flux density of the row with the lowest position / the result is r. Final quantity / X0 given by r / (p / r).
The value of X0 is -0.6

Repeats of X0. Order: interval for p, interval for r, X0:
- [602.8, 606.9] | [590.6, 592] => 1.2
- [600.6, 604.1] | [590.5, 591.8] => -6.7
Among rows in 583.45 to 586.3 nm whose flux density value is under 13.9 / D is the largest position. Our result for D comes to 586.078 nm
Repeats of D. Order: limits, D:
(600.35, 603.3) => 603.053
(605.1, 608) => 607.513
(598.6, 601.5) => 601.389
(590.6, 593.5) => 593.137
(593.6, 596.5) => 596.424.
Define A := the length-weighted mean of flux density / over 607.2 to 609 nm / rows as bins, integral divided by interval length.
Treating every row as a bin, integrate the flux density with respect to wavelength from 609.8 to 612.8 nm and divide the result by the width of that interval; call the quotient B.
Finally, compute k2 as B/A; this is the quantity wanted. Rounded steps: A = 14.3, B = 14.2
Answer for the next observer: 1.00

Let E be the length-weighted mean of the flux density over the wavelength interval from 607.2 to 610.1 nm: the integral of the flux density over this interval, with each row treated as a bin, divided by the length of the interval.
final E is 14.1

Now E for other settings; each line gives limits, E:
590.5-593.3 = 13.2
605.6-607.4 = 14.7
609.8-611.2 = 14.1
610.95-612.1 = 14.3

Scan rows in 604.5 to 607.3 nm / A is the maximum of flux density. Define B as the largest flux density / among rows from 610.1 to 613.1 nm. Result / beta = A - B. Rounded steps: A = 17.14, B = 19.04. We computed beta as -1.9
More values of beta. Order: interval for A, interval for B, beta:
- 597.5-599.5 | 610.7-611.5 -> 0.2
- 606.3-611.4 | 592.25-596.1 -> -2.5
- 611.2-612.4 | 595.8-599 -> -0.2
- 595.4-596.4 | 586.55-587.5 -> -0.4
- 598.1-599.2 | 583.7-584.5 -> 1.1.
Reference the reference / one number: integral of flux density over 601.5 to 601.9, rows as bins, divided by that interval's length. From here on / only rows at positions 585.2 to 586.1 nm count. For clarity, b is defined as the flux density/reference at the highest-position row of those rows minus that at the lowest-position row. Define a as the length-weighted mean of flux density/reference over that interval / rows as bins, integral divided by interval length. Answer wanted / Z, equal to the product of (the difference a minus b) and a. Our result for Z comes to 0.92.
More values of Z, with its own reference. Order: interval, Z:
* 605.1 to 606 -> 0.95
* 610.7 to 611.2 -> 0.65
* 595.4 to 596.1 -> 0.68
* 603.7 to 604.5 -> 0.81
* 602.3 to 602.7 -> 0.80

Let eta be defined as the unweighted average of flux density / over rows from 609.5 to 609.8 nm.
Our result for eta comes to 14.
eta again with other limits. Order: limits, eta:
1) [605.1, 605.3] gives 14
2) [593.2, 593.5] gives 14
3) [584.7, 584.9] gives 11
